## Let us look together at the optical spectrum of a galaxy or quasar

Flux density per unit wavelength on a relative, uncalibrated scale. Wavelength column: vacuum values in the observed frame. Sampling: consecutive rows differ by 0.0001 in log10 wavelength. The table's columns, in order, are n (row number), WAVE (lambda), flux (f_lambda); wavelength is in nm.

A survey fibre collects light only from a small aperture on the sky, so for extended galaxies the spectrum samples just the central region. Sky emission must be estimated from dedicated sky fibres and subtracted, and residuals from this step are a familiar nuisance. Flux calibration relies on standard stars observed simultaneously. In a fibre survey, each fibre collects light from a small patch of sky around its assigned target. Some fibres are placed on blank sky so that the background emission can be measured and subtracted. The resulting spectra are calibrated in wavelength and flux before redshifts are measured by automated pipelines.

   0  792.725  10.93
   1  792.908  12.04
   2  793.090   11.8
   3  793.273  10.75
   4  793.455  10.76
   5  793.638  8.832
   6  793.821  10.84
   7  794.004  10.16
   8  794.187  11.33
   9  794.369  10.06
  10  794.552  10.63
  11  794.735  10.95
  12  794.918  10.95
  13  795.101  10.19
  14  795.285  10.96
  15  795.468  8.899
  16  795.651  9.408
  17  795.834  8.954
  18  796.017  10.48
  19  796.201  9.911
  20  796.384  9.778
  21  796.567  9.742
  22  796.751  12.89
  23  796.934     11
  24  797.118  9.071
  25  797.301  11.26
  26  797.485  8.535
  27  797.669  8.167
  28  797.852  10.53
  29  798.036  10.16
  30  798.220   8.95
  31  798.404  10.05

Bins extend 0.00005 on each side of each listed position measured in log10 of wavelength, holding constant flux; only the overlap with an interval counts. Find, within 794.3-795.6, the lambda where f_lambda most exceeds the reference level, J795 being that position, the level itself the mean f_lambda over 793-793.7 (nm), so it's 795.285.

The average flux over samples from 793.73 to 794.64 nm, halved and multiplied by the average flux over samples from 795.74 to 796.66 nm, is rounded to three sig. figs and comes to 51.8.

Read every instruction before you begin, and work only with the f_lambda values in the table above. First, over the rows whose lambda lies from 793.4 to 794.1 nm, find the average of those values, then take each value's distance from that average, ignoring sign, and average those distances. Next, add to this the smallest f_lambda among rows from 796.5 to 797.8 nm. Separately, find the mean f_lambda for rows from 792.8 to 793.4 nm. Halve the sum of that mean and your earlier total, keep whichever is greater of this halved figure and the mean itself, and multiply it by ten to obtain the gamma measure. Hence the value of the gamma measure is 115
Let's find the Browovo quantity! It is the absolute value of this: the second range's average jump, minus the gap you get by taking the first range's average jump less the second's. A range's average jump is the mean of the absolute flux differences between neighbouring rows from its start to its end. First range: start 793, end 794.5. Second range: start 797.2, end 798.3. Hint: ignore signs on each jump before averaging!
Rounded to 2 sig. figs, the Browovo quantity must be 1.7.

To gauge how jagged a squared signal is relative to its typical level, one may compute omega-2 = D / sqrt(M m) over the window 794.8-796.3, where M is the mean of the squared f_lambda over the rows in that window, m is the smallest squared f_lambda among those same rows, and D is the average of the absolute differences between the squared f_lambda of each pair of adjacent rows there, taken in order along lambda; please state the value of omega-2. 0.21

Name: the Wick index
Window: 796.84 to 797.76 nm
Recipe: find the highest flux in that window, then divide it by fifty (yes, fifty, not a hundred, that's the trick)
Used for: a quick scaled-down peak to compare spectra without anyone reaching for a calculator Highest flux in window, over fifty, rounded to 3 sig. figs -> 0.225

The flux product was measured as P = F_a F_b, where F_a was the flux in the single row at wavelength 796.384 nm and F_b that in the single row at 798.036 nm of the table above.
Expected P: 99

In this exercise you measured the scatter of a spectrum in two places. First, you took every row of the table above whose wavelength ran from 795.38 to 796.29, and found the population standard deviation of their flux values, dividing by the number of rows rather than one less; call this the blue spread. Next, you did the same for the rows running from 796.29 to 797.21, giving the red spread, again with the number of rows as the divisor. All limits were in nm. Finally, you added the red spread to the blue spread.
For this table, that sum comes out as 1.95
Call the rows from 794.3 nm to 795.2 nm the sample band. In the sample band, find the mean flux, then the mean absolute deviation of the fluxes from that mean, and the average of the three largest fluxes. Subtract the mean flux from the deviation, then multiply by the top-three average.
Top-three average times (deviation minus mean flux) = -111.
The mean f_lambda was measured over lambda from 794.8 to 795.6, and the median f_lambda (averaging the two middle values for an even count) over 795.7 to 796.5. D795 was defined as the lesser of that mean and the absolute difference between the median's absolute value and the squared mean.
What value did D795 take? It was 10.2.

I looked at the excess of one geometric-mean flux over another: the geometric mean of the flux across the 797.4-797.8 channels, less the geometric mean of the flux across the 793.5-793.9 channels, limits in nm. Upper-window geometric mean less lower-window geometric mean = -1.44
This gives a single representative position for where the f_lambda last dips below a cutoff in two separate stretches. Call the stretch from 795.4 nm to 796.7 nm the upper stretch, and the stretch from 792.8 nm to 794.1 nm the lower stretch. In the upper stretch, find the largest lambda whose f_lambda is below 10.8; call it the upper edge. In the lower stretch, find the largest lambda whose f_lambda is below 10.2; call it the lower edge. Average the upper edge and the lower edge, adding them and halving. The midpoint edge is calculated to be 795.29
